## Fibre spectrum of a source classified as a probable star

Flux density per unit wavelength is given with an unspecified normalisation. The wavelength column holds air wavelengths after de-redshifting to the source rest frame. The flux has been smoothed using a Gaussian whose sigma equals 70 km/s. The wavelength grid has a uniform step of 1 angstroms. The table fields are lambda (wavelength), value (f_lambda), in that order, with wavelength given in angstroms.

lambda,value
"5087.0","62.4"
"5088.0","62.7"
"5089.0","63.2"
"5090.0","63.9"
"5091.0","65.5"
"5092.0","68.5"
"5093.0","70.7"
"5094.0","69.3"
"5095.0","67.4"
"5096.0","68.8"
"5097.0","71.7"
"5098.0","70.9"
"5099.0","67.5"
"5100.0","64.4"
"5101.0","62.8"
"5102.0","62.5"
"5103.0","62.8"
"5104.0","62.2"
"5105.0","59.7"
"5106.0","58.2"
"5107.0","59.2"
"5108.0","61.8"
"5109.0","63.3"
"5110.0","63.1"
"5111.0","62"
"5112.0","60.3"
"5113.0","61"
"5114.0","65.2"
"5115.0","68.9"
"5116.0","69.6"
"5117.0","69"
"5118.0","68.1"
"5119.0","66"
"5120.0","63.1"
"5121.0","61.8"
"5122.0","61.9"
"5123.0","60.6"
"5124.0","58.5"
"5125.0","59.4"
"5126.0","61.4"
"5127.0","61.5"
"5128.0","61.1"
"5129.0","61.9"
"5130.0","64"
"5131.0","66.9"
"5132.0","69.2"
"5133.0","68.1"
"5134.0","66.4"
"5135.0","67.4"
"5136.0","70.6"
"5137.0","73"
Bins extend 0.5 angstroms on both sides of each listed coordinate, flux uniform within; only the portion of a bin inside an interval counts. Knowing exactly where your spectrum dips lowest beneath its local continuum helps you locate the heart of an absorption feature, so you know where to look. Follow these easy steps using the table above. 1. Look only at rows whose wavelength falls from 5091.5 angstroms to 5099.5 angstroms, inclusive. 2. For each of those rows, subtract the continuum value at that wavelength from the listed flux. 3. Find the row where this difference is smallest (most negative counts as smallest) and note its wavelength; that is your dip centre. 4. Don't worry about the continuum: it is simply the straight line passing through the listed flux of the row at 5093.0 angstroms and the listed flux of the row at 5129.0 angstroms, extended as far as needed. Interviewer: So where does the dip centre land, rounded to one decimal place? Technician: 5095.0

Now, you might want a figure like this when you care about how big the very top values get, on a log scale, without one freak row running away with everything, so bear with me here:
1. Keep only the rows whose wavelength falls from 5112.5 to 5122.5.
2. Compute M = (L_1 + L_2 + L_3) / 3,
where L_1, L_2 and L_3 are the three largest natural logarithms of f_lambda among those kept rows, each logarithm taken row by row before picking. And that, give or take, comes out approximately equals 4.24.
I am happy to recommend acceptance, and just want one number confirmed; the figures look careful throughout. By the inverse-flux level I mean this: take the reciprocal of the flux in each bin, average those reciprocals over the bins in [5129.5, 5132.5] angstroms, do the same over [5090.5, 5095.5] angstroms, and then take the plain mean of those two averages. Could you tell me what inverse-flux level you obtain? 0.0148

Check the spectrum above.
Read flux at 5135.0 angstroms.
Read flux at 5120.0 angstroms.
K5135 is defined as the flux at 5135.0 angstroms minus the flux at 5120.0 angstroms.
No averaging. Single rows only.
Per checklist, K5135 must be 4.3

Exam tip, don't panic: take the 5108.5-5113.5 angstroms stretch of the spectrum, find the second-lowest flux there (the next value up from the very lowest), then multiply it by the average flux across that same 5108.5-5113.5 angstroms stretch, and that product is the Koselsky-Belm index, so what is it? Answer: 3778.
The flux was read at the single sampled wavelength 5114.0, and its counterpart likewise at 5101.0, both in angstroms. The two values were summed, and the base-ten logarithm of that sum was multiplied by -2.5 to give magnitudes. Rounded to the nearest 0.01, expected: -5.27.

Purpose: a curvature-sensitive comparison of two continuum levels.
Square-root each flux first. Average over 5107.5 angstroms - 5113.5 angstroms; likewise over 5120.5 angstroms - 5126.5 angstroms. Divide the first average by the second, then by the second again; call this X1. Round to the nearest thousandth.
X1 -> 0.130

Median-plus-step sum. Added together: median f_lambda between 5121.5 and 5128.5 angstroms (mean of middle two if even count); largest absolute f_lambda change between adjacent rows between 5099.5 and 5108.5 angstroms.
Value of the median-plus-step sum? 63.7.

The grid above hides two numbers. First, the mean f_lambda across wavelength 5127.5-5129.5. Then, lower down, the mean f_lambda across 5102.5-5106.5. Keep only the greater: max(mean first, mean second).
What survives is 61.5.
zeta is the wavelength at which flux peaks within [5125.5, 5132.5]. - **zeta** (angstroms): 5132.0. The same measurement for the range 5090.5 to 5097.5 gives 5097.0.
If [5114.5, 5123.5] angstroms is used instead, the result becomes 5116.0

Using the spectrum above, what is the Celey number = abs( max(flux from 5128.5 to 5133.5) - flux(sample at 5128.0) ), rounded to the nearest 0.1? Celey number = 8.1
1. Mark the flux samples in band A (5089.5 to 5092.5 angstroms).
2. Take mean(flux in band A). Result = 66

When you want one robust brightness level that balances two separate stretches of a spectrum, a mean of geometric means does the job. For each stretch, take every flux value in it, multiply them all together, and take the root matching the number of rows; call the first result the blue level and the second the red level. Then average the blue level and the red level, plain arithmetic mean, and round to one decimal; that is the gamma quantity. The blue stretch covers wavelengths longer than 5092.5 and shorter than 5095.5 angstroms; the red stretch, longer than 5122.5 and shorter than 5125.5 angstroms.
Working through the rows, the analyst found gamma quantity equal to 64.3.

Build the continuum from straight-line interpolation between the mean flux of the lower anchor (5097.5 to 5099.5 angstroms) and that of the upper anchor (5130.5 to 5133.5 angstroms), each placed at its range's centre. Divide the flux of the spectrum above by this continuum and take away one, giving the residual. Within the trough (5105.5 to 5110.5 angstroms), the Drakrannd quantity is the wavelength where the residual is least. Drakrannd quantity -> 5106.0 angstroms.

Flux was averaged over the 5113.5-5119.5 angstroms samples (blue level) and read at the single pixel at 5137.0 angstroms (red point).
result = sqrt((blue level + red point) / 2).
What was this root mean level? 8.4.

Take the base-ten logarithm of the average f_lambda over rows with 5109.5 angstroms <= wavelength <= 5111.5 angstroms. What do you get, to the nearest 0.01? 1.80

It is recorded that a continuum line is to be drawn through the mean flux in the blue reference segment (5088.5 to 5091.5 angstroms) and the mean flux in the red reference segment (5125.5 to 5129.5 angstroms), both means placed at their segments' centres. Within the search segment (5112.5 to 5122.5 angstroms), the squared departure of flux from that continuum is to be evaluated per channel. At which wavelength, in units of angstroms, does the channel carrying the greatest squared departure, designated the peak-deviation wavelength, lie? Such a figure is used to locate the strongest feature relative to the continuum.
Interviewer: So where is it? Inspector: 5116.0 angstroms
